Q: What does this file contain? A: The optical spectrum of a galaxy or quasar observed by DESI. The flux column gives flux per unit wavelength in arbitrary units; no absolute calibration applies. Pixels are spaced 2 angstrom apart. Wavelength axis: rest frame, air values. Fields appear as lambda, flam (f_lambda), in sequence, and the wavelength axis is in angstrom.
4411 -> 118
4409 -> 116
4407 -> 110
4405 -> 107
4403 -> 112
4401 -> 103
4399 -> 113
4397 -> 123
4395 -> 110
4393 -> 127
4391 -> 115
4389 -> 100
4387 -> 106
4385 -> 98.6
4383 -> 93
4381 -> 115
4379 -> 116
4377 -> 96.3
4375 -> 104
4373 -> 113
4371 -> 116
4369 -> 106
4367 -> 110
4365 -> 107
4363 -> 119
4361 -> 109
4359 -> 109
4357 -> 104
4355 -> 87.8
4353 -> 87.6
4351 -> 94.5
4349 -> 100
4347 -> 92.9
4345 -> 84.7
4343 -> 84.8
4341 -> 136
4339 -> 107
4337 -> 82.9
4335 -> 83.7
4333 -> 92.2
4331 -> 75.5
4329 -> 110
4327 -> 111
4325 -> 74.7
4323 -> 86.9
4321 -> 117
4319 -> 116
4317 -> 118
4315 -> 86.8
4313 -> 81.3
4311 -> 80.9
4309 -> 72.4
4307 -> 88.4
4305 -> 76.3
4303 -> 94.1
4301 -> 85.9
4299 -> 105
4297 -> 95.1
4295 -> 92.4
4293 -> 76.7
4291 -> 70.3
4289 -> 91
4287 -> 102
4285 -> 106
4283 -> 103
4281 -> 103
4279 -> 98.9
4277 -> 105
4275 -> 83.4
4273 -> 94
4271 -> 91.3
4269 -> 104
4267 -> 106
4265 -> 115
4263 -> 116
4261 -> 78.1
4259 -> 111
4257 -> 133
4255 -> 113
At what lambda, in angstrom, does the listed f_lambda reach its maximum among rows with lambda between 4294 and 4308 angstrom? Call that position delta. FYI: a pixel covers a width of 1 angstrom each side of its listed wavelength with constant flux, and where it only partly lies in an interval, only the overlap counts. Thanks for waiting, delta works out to 4299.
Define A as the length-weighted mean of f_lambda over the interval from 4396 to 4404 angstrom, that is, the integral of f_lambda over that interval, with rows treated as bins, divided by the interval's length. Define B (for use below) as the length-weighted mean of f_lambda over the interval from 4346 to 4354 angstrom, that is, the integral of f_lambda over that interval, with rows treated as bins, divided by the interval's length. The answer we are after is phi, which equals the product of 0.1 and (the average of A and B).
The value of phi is 10.3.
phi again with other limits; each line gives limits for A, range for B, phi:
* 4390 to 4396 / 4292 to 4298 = 10.3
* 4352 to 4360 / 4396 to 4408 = 10.4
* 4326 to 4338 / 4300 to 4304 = 9.1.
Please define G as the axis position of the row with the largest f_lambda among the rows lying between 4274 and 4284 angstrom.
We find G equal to 4277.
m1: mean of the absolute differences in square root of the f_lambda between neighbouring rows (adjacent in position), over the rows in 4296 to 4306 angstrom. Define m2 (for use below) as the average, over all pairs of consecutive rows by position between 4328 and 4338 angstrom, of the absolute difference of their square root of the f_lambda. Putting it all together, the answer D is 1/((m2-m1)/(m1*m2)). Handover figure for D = 6.8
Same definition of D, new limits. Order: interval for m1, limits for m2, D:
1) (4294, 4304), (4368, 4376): -1.1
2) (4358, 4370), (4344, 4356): 5.1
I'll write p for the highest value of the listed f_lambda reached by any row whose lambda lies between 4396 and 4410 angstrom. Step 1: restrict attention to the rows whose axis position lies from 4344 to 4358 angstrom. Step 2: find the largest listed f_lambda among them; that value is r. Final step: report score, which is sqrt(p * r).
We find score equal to 113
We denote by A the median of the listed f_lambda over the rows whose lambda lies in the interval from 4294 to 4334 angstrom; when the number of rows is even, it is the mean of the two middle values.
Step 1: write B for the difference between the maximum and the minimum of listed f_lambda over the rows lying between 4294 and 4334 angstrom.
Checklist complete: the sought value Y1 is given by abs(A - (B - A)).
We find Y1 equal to 135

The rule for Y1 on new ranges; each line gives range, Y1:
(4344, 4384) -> 176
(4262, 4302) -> 155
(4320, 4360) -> 124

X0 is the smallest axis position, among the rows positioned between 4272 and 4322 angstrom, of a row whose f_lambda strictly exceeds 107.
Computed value 4317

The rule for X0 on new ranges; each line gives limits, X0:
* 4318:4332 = 4319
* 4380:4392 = 4381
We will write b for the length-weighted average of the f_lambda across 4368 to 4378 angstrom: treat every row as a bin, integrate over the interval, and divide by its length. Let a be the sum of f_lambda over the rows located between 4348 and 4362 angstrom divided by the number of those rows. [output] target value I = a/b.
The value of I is 0.92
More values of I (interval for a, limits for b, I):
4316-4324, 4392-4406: 0.96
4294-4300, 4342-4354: 1.07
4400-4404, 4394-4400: 0.93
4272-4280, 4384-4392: 0.91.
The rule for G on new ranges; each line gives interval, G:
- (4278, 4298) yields 4285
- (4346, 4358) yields 4357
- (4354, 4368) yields 4363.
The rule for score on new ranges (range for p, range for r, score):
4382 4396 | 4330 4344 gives 131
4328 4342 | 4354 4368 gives 127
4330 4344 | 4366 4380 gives 126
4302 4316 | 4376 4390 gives 104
